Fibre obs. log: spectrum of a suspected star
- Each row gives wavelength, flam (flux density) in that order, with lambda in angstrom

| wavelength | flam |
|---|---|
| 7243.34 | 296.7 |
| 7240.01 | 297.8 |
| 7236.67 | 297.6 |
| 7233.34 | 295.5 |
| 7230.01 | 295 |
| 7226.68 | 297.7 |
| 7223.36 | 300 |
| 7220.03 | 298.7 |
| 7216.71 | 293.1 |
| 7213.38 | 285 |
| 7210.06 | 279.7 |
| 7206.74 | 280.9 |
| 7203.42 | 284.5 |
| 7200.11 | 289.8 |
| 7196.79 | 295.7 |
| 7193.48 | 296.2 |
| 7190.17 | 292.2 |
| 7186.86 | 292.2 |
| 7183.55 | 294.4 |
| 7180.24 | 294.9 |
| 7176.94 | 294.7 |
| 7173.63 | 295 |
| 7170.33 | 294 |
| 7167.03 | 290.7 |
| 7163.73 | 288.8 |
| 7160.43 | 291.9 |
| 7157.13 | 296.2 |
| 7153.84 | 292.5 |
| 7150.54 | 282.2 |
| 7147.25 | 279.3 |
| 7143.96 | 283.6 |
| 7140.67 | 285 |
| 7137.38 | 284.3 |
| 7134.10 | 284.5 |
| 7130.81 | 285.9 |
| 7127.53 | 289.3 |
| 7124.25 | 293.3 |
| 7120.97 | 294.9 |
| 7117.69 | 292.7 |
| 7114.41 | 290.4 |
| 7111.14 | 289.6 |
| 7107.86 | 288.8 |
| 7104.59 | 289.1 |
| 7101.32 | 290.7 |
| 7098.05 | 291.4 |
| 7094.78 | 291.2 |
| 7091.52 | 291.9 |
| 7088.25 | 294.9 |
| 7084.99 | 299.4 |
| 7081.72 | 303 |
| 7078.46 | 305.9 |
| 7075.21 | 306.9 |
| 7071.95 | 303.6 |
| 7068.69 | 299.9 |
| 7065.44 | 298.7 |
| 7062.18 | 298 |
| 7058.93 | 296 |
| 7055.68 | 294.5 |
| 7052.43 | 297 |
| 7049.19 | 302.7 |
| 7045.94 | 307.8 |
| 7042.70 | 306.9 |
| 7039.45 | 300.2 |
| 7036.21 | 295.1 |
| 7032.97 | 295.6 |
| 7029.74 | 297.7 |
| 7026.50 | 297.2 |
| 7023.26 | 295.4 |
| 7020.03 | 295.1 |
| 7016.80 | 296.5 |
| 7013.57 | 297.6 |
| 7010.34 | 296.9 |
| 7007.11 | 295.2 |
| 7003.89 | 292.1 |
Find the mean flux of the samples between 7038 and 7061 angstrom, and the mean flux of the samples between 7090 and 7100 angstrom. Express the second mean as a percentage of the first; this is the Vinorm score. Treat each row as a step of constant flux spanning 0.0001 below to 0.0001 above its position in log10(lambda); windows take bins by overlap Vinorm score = 97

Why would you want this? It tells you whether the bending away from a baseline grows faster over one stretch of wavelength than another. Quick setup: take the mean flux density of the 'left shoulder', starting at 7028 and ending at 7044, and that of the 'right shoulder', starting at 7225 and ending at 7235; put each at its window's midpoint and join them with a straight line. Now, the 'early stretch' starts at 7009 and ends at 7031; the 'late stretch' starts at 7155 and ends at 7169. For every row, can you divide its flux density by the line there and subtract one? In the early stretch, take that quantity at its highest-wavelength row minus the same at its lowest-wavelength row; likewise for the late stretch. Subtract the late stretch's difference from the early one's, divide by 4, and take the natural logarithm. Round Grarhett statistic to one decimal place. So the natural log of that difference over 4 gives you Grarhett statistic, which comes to -5.2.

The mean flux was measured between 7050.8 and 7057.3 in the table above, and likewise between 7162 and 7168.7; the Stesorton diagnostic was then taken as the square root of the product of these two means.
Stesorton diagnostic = 293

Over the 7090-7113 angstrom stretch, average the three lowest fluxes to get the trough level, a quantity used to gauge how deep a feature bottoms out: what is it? 289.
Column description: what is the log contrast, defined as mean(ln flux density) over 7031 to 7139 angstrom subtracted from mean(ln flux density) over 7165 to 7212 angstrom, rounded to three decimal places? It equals -0.015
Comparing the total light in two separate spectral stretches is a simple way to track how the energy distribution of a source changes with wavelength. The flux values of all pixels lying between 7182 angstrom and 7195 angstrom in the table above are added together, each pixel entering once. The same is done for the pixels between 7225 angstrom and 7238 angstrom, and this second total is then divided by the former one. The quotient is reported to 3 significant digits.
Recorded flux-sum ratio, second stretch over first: 1.01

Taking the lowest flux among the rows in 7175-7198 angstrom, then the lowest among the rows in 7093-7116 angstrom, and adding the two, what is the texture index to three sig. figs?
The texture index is 581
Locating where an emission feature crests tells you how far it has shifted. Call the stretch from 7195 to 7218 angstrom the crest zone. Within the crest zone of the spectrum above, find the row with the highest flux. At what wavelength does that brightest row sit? 7196.79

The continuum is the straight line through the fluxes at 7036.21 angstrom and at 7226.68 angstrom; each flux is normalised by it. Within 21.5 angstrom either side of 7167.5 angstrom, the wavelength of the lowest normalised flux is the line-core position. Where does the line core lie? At 7147.25 angstrom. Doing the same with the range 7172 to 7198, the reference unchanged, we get 7190.17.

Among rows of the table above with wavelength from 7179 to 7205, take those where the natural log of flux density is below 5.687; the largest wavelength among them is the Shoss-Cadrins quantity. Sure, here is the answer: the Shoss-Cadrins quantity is 7203.42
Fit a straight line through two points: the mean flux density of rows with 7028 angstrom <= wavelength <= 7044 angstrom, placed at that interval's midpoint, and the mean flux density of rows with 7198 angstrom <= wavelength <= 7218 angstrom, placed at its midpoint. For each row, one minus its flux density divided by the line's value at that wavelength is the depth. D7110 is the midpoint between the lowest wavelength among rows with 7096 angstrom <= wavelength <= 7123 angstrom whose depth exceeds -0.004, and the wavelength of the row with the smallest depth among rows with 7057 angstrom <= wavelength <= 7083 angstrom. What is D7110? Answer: 7086.6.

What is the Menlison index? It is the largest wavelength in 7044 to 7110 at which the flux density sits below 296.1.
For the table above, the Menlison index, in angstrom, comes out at 7107.86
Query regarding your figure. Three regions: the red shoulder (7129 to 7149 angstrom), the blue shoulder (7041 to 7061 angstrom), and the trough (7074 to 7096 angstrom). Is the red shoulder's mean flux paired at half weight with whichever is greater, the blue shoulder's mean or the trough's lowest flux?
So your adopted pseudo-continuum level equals 292.3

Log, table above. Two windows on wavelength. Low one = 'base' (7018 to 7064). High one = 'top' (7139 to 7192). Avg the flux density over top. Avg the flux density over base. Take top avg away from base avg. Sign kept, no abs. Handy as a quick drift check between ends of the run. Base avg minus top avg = 8.0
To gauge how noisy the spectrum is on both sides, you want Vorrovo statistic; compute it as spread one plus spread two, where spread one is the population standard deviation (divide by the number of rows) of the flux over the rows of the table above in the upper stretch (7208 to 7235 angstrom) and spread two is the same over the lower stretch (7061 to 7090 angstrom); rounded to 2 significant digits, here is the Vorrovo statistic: 10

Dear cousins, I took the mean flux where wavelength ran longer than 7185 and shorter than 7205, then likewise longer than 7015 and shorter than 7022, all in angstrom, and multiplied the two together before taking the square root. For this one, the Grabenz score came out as 294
